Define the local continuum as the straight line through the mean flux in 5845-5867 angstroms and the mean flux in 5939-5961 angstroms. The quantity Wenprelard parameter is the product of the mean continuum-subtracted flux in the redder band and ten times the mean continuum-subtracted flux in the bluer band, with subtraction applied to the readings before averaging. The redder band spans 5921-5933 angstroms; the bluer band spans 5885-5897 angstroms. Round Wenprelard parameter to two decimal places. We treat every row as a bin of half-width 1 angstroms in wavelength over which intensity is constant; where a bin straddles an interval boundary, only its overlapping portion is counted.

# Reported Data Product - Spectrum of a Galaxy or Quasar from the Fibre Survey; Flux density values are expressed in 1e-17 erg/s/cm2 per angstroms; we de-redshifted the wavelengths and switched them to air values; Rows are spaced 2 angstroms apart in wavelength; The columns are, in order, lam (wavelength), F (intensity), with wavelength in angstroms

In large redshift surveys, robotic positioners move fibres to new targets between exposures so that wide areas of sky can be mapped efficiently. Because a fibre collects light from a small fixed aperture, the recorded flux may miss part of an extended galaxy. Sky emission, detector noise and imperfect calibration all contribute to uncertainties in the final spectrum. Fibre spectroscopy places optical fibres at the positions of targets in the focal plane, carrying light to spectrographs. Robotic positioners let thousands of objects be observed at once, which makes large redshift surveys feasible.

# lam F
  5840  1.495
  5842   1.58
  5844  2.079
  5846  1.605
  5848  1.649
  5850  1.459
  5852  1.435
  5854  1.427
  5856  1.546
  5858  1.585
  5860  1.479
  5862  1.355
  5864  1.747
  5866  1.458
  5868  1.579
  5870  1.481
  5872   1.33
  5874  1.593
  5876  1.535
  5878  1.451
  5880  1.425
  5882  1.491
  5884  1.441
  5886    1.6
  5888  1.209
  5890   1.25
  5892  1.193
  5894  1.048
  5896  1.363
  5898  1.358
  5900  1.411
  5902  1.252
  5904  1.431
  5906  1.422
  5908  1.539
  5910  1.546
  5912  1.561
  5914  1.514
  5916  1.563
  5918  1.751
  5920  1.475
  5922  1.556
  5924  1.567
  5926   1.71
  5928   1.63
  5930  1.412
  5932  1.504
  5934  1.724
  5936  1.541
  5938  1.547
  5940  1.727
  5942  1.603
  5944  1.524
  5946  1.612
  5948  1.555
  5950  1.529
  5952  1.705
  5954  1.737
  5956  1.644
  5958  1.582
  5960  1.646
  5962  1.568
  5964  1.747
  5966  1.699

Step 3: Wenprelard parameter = 0.10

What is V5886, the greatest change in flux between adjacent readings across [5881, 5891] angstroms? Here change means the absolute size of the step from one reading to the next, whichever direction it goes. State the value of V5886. 0.39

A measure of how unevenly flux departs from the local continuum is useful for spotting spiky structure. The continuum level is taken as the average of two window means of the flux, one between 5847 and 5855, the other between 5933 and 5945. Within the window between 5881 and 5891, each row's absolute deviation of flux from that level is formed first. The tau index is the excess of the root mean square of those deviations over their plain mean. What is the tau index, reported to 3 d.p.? 0.040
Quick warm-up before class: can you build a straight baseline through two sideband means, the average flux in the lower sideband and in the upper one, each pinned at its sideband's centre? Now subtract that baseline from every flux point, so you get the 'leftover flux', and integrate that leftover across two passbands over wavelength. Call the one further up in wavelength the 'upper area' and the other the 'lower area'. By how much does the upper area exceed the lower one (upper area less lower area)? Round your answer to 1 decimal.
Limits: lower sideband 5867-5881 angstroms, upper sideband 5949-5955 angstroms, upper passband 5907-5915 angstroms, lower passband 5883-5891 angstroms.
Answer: 0.9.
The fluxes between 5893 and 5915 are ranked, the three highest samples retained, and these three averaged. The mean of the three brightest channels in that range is 1.55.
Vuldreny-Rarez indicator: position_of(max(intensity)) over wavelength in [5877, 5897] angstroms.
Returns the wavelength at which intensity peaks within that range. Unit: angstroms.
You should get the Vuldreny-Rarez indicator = 5886 angstroms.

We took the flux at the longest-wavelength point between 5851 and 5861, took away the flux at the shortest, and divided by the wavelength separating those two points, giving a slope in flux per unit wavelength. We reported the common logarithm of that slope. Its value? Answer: -2.26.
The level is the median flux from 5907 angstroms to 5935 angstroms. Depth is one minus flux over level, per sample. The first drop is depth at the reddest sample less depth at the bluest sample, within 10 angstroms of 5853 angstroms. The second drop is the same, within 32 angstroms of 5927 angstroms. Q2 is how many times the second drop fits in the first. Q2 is -3.3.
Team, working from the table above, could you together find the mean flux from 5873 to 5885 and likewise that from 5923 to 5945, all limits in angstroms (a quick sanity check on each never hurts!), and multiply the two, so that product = 2.37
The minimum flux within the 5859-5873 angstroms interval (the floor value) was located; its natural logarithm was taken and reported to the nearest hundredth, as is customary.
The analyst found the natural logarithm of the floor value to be 0.29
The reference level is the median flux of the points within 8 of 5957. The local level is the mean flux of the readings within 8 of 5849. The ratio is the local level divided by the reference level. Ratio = 0.97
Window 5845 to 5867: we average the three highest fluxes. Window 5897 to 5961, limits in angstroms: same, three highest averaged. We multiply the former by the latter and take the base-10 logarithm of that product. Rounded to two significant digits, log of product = 0.46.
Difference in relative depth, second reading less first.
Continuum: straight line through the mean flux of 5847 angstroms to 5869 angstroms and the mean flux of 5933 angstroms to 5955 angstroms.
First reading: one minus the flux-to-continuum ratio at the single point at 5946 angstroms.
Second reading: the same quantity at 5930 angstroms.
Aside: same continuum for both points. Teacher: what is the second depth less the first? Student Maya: 0.11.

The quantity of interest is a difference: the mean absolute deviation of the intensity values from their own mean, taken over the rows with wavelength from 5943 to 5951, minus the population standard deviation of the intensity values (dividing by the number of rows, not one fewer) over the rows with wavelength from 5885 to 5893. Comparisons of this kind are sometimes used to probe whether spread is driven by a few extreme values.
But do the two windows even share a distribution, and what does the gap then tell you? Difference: -0.14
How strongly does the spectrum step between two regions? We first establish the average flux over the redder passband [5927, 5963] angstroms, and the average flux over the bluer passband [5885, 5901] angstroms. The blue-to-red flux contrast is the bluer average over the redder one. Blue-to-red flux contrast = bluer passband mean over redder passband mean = 0.82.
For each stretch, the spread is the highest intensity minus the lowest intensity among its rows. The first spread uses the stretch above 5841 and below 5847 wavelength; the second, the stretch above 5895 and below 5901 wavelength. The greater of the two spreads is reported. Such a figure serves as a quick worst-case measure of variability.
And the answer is 0.50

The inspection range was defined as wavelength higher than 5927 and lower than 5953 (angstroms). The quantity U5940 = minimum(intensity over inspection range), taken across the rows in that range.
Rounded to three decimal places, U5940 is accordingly 1.412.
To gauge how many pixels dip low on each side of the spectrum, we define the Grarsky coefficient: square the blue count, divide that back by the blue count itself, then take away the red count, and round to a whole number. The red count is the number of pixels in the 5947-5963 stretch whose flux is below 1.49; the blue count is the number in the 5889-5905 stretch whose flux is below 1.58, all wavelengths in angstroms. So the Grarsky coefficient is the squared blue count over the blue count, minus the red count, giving 8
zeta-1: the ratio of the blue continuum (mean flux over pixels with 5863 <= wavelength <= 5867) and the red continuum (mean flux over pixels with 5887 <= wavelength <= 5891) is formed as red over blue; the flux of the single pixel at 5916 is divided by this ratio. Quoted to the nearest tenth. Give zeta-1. 2.0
